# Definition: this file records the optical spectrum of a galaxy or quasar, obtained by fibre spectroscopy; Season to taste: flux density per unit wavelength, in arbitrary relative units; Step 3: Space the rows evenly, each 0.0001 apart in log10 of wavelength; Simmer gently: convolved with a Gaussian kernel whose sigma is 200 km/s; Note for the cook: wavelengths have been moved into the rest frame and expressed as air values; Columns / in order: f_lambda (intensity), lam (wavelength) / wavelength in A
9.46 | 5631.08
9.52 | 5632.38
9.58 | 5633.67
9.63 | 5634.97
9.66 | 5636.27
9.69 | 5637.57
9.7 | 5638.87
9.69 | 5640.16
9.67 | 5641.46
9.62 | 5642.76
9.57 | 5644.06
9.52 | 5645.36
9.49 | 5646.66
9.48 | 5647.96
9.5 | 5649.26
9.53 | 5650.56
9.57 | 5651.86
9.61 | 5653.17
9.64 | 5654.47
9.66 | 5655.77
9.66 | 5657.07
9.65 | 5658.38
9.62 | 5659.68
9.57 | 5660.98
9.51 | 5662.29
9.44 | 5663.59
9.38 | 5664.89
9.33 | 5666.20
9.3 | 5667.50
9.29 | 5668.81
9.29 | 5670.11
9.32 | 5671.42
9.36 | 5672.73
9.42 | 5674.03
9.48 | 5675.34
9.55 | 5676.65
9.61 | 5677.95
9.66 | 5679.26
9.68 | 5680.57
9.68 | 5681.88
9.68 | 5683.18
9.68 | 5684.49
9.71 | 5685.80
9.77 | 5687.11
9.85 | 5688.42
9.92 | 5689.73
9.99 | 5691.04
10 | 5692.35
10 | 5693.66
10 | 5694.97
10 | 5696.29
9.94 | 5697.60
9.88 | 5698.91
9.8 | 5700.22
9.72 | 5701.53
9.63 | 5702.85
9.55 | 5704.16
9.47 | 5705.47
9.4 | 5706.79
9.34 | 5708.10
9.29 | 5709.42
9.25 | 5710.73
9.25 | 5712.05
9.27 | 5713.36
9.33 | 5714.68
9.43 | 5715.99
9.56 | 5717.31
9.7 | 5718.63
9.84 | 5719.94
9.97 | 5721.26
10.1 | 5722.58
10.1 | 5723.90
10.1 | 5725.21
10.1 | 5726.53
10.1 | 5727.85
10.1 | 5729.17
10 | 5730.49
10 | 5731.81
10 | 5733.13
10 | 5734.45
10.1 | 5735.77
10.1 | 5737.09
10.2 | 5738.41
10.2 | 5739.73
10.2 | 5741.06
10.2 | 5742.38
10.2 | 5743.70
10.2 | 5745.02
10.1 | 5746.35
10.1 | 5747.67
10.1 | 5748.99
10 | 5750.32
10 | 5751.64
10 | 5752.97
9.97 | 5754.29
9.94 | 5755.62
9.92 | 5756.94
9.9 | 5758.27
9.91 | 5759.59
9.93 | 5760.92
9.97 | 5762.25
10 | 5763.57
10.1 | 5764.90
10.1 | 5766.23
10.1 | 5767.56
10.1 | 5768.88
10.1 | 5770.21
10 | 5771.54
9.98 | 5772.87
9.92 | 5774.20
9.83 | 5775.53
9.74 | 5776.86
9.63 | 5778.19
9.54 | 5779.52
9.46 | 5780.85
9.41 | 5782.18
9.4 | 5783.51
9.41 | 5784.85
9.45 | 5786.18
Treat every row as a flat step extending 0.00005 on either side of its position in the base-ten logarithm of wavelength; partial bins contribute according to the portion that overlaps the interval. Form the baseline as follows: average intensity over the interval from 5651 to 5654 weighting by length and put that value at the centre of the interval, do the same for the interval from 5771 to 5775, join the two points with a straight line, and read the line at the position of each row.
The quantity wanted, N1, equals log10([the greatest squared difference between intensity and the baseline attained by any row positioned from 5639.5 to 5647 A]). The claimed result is -1.6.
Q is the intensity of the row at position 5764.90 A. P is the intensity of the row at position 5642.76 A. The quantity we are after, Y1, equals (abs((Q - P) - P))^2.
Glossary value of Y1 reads 84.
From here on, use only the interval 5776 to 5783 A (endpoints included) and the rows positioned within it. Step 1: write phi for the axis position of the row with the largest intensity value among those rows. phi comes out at 5776.86 A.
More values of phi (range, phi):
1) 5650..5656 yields 5655.77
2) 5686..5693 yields 5692.35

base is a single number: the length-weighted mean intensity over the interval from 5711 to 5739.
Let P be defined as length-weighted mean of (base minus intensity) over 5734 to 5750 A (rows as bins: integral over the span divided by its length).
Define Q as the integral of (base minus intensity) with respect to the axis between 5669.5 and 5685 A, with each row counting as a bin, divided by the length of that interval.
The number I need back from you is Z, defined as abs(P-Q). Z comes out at 0.6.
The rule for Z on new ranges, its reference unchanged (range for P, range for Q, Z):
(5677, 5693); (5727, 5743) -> 0.3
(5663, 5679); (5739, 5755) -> 0.7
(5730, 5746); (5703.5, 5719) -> 0.7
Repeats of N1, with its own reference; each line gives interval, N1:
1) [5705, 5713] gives -0.6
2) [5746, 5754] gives -1.3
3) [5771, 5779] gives -0.9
